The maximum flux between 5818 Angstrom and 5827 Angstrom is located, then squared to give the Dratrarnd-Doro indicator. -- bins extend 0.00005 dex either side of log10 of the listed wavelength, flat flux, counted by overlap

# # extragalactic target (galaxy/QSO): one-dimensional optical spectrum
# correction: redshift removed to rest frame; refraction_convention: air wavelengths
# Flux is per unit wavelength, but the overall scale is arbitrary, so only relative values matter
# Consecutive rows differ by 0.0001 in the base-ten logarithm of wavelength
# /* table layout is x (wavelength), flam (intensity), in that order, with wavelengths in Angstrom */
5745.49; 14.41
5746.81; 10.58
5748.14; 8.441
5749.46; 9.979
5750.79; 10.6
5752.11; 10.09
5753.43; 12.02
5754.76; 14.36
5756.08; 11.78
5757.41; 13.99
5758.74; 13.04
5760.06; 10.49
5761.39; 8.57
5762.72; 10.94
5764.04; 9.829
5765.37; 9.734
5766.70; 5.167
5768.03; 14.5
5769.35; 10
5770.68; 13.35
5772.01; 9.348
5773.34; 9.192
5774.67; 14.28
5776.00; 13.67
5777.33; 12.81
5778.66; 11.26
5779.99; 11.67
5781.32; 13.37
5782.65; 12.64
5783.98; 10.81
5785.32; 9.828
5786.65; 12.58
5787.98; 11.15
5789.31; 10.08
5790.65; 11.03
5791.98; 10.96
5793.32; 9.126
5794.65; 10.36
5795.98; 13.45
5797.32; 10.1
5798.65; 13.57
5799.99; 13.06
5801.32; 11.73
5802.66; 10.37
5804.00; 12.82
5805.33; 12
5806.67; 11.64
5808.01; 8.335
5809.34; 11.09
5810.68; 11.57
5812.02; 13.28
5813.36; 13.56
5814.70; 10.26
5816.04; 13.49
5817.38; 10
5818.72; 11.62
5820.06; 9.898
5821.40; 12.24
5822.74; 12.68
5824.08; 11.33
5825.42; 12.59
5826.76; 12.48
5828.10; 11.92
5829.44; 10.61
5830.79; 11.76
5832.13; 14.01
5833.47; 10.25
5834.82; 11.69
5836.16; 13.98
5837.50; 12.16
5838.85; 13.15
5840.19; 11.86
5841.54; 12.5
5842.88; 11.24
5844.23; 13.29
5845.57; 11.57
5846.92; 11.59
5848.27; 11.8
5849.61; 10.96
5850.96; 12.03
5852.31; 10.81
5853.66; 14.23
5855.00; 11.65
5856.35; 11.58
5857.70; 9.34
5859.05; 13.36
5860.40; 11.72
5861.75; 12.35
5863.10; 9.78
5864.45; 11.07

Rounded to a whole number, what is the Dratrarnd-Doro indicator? 161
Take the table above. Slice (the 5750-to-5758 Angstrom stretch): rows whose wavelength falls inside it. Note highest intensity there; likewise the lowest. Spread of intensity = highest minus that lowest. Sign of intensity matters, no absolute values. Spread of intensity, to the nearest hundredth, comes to 4.27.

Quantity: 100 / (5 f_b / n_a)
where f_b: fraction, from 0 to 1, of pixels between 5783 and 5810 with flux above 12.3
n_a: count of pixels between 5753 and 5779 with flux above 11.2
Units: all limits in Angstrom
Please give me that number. 880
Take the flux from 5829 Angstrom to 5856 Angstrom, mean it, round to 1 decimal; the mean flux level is 12.1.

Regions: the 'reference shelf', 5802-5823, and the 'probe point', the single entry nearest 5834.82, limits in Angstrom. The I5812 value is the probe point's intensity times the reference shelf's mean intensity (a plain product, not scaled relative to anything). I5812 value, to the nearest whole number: 135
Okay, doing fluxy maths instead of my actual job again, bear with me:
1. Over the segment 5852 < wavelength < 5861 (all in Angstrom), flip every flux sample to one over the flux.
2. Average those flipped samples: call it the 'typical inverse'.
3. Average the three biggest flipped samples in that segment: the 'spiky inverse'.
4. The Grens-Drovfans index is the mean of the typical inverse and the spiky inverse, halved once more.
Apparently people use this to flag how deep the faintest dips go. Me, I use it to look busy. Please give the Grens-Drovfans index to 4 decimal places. 0.0453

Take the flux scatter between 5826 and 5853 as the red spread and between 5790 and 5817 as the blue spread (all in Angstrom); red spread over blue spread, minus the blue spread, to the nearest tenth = -0.9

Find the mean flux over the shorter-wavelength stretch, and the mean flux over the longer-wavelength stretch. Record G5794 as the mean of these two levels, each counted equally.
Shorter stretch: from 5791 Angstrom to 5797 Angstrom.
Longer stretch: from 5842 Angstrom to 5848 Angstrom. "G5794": 11.4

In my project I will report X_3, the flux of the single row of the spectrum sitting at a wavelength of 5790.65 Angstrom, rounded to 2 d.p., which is 11.03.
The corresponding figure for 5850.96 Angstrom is 12.03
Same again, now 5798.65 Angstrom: 13.57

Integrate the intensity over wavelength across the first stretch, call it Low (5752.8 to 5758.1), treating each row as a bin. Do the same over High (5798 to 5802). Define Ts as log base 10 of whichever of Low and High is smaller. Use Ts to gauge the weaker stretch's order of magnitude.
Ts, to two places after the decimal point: 1.71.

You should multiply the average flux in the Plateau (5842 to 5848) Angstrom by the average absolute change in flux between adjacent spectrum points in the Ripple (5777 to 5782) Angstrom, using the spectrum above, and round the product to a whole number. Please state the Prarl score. 15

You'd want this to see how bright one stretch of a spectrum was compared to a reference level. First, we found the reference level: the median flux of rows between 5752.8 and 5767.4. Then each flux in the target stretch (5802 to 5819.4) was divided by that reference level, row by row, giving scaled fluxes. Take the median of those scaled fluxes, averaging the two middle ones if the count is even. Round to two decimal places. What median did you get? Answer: 1.06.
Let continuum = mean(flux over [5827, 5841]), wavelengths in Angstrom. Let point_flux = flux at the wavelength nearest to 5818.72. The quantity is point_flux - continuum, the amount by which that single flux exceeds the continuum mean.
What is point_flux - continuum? -0.5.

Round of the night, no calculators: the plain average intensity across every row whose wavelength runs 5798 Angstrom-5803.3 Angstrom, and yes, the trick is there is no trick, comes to 12.18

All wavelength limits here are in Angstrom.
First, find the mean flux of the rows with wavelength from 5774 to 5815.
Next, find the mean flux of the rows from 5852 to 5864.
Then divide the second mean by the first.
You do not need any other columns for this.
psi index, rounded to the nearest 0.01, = 1.00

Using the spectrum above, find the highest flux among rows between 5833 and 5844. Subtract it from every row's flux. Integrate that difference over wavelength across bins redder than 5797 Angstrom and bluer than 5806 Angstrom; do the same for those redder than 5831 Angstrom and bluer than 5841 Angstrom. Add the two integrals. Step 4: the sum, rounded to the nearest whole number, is -33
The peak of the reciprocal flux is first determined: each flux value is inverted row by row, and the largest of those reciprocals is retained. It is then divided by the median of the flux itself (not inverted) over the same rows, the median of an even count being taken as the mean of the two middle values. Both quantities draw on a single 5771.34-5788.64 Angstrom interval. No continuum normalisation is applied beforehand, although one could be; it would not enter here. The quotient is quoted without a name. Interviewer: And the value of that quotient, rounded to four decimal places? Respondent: 0.0093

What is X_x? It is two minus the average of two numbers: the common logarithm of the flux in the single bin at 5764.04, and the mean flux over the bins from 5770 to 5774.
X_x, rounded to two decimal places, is -3.81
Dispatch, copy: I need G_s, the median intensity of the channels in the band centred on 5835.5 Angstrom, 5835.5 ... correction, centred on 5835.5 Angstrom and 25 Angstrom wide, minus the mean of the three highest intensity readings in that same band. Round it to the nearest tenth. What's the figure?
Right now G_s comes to -1.9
